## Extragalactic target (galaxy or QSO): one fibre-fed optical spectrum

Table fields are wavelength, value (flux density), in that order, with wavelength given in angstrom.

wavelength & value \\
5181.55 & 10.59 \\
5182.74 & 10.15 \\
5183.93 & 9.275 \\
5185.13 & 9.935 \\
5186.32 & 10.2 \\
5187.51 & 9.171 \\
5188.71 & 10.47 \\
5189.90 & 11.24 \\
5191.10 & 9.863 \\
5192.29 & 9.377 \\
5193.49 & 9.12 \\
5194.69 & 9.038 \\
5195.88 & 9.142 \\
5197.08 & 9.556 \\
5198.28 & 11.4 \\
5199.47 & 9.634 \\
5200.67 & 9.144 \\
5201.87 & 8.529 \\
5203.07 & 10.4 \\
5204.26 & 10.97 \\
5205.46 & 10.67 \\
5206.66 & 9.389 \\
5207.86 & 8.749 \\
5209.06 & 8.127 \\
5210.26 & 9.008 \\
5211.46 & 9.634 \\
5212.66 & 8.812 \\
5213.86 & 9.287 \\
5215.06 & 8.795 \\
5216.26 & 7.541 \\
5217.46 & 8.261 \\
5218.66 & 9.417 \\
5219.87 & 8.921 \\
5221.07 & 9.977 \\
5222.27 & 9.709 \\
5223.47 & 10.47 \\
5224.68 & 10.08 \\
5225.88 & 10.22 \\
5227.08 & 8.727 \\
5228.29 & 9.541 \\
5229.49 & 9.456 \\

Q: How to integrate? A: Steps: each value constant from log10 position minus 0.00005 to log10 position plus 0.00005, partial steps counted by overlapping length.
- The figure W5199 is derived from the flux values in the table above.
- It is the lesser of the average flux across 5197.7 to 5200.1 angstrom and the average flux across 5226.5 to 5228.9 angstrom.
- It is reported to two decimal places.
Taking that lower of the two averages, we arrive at 9.13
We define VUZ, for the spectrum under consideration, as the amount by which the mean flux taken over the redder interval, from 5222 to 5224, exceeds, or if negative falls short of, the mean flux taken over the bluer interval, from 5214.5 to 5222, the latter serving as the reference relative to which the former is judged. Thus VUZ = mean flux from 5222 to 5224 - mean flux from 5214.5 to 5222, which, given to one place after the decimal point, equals 1.3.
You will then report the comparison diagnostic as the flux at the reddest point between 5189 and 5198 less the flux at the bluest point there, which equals -1.7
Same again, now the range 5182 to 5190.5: 1.1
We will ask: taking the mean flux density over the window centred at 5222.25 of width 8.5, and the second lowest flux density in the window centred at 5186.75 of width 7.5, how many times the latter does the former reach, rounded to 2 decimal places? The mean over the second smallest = 1.06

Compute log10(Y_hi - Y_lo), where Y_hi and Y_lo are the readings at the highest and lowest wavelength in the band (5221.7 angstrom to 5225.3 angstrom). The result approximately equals -0.4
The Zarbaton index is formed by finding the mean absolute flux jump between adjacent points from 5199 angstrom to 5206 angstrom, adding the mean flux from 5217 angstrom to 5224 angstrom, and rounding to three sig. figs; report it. 10.2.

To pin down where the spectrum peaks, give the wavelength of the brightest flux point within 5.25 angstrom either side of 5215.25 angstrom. 5211.46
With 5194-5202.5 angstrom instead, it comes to 5198.28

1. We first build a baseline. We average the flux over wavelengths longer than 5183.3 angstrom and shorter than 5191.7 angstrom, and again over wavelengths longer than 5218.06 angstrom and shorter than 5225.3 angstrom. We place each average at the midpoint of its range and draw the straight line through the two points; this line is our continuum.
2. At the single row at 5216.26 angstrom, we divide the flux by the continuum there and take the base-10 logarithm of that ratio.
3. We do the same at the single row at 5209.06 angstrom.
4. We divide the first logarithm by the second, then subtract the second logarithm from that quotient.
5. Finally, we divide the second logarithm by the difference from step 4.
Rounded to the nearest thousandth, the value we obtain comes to -0.058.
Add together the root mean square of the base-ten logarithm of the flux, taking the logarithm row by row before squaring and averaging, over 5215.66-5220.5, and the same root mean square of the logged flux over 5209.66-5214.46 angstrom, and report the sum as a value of 1.89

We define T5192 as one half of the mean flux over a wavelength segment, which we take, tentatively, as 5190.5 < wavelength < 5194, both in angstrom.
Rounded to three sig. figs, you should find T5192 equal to 4.73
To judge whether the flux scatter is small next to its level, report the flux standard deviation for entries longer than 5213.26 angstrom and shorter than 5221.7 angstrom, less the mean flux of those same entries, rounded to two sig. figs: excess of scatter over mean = -8.1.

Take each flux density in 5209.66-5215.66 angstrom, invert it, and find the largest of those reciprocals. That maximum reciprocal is 0.114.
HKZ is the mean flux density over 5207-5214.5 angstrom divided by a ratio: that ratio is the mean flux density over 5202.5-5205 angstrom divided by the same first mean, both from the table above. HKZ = 7.5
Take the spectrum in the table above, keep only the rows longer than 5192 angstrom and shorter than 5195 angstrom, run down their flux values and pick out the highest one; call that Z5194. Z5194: 9.377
